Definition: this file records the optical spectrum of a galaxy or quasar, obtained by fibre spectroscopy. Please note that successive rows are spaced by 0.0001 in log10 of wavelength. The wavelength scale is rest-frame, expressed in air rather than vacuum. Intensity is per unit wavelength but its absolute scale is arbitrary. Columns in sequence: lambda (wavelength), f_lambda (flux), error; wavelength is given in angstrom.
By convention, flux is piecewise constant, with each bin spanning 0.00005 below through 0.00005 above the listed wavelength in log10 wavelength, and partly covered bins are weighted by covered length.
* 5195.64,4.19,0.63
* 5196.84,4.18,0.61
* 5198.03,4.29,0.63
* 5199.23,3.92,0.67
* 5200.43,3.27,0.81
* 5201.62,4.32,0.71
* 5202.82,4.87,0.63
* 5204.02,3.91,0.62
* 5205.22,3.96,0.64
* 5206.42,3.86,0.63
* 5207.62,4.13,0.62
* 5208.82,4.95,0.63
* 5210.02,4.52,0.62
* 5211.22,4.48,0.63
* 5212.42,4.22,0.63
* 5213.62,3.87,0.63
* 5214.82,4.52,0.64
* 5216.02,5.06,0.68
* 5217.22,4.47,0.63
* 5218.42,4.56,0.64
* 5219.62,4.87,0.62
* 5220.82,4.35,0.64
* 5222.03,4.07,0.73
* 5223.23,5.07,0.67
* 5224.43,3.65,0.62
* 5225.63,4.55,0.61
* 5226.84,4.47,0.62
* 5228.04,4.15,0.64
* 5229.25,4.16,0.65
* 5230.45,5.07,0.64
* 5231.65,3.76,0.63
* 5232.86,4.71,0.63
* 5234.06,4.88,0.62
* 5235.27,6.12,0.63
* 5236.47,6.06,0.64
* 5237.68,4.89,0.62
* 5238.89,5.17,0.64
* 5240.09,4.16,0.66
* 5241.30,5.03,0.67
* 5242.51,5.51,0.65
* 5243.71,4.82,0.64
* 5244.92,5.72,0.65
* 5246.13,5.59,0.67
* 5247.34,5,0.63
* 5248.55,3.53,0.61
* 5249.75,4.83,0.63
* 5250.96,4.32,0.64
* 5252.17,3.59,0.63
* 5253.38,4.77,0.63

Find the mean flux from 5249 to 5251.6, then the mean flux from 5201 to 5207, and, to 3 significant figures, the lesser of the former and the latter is 4.18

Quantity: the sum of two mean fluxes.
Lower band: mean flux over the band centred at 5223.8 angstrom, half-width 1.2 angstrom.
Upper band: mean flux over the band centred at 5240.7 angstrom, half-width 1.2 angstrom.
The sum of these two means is 9.0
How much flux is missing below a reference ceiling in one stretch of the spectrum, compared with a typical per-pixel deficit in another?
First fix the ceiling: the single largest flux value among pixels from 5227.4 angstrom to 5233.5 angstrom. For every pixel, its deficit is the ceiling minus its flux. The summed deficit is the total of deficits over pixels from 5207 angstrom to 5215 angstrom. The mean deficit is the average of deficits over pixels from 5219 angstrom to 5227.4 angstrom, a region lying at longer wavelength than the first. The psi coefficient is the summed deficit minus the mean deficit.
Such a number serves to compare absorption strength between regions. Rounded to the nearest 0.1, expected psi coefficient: 4.2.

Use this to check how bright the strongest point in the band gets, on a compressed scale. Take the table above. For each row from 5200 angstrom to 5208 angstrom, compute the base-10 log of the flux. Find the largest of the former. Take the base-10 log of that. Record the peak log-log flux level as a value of -0.163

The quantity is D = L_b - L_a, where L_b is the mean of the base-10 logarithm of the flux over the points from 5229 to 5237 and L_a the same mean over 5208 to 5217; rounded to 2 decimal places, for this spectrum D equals 0.04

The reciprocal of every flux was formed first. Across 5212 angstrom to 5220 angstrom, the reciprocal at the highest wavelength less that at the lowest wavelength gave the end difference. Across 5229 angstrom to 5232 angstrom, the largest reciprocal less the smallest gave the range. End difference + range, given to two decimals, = 0.04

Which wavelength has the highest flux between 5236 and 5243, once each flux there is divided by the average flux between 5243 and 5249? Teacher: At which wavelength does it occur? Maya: 5236.47 angstrom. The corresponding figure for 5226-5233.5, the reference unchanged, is 5230.45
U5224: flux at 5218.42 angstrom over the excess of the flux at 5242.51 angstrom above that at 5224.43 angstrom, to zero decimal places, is 2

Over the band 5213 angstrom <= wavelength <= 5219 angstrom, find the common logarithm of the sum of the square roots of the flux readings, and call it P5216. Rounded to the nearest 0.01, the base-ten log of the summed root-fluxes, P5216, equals 1.02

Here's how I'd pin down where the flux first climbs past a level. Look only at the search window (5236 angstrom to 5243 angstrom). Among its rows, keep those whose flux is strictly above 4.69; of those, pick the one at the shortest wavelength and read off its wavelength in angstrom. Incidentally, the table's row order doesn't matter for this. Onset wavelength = 5236.47 angstrom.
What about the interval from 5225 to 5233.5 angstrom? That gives 5230.45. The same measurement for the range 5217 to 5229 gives 5219.62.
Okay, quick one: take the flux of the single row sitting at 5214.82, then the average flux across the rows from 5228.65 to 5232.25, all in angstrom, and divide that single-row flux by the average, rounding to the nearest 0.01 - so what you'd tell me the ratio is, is 1.04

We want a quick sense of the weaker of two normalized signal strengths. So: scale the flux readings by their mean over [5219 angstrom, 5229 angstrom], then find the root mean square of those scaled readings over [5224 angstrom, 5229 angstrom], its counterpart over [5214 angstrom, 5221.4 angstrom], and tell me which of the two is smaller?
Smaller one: 0.96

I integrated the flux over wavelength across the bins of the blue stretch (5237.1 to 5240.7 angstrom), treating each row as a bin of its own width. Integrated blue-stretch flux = 17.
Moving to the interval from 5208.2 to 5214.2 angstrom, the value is 26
